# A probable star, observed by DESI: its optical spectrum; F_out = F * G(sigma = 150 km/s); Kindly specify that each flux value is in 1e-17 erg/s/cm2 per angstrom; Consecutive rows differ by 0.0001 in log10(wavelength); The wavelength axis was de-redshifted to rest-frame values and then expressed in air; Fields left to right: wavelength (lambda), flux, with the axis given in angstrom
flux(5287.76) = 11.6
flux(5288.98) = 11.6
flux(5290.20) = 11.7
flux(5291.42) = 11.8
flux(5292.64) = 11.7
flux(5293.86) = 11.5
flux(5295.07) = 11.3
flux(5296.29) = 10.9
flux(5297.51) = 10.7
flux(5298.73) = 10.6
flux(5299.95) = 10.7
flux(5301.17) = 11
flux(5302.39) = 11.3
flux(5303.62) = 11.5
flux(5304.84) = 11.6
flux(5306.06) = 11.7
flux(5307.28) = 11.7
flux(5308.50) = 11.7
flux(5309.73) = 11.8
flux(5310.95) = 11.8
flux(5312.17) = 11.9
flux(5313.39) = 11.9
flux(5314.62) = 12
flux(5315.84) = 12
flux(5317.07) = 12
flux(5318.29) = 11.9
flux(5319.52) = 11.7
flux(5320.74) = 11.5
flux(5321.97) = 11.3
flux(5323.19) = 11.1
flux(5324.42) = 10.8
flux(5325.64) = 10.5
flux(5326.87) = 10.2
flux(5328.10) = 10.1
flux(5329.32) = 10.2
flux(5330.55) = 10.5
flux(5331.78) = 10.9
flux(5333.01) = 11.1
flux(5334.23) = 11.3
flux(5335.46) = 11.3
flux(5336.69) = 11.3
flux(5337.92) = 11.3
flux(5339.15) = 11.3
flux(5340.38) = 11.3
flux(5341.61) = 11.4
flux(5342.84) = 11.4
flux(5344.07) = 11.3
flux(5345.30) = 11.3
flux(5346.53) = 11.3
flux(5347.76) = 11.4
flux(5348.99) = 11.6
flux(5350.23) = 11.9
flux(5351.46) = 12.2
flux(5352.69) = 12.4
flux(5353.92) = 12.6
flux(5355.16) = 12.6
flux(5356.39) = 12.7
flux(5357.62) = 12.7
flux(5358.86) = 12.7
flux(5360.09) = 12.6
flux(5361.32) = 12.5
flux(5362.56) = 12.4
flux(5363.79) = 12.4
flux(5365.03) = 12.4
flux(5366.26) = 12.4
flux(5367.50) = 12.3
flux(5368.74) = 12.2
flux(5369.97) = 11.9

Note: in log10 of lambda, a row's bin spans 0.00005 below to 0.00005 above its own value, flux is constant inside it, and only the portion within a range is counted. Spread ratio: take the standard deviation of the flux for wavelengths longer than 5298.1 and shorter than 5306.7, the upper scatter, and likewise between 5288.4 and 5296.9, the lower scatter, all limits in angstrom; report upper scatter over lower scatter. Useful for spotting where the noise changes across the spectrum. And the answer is 1.4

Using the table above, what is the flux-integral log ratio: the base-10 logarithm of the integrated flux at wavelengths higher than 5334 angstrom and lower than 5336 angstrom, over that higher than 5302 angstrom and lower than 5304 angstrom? 0.00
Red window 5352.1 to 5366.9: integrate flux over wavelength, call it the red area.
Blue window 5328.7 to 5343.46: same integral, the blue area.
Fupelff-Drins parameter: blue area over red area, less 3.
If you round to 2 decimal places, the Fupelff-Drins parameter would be -2.12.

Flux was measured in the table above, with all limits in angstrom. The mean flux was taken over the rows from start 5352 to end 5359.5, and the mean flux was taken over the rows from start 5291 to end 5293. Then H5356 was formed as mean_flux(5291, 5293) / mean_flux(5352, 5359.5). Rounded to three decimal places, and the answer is 0.931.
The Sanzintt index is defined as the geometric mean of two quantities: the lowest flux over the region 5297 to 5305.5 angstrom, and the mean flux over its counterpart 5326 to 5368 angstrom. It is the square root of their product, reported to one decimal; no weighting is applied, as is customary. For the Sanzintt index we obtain 11.1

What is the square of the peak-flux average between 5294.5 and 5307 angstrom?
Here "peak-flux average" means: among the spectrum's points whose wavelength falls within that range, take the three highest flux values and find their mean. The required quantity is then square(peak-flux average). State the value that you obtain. 135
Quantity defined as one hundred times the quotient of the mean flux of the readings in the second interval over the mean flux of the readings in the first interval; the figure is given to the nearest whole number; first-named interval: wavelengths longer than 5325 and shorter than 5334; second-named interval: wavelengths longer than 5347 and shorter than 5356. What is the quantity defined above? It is 115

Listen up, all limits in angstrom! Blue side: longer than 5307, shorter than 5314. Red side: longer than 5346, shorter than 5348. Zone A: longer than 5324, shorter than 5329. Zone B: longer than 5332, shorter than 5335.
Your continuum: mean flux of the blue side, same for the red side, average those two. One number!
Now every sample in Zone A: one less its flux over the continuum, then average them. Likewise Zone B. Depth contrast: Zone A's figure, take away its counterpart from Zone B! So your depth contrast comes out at 0.069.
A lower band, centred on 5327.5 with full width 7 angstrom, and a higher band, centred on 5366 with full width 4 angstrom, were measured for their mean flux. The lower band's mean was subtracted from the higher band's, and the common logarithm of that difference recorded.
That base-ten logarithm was 0.30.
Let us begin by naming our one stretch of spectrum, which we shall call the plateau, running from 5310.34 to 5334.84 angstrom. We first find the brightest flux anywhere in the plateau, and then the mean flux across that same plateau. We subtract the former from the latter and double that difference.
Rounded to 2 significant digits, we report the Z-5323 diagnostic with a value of -1.5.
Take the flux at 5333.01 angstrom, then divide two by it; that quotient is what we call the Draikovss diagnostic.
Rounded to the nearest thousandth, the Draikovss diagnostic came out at 0.180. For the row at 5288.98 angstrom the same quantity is 0.172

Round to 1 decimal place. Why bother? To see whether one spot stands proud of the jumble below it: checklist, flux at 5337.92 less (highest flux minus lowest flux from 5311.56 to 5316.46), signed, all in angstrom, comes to 11.2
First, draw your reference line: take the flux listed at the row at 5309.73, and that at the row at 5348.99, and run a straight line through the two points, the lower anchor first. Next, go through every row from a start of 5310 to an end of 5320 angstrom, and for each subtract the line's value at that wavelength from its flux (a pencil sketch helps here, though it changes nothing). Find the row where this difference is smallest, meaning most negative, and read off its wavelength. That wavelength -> 5319.52 angstrom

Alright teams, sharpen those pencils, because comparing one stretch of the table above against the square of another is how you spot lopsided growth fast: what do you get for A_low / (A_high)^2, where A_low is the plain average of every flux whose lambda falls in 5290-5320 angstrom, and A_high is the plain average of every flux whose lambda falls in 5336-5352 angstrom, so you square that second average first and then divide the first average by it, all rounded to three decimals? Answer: 0.088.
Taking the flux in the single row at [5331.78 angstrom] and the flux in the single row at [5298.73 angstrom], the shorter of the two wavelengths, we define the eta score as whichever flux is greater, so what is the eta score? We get 10.9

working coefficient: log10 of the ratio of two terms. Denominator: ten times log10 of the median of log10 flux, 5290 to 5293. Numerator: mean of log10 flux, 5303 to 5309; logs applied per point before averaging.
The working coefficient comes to 0.57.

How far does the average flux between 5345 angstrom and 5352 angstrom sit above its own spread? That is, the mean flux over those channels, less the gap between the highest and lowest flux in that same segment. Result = 10.7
